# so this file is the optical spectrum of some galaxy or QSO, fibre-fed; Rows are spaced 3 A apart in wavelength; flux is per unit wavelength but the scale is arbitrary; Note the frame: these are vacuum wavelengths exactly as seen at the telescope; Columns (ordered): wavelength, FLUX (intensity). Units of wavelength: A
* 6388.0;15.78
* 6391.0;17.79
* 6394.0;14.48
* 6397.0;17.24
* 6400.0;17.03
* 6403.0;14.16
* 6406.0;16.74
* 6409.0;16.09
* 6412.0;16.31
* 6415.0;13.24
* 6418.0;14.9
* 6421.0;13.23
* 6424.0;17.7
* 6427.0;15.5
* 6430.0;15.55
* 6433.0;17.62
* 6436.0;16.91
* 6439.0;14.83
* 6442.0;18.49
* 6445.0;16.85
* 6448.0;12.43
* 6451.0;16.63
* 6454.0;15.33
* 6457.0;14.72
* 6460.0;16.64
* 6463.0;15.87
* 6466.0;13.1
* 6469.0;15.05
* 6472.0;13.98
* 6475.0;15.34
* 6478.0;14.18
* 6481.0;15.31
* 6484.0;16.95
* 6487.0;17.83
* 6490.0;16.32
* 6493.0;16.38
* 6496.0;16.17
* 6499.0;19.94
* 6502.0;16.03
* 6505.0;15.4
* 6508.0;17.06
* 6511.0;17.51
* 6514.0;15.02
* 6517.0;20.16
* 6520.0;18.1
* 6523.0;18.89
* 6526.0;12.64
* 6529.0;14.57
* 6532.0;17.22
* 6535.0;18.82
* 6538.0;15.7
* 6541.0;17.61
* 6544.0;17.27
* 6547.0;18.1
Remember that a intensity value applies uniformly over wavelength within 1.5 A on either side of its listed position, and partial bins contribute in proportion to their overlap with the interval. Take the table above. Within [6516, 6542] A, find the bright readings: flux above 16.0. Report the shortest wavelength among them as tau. 6517.0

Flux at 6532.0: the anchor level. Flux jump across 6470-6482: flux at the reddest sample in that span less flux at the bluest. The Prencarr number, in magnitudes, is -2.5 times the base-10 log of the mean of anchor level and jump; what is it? -2.42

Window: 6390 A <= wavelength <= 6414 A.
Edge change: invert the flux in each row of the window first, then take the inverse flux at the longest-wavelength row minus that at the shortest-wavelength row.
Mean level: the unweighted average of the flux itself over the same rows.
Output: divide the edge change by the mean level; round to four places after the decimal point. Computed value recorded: 0.0003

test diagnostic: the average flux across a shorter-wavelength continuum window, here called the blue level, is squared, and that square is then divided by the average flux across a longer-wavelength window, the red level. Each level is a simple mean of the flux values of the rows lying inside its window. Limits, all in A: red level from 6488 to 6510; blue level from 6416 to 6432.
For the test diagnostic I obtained 14.1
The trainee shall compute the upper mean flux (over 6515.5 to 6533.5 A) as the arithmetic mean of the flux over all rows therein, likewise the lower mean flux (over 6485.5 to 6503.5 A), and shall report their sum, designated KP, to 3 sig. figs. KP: 34.0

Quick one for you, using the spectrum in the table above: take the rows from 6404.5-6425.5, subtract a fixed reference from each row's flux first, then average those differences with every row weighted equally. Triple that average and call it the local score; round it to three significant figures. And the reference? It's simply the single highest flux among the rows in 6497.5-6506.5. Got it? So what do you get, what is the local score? -13.4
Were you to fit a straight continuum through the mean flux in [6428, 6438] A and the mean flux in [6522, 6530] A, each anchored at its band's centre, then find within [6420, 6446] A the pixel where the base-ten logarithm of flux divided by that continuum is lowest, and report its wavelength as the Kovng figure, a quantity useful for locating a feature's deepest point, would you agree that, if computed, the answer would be 6421.0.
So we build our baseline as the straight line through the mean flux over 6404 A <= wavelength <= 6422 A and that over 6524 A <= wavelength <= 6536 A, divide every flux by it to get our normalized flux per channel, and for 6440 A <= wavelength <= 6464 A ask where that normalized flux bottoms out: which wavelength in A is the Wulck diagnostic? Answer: 6448.0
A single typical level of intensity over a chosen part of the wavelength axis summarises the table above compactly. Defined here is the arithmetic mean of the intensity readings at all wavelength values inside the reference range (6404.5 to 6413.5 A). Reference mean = 16.4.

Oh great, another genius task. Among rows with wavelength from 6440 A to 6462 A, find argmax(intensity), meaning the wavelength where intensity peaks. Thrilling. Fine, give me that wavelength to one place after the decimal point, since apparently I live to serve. 6442.0 A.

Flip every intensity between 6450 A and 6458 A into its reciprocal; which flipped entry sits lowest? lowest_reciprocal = 0.0601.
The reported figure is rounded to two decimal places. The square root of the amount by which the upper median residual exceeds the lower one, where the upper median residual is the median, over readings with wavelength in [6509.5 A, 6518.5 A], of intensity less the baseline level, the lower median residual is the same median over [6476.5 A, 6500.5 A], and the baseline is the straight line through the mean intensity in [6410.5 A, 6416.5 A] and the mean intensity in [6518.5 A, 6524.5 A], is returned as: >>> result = 0.70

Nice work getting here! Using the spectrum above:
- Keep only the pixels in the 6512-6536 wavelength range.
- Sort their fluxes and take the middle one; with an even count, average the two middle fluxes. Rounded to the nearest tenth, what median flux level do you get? 17.7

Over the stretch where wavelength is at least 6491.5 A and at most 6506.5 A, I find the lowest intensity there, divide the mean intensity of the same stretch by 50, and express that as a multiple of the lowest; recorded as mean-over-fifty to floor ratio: 0.0218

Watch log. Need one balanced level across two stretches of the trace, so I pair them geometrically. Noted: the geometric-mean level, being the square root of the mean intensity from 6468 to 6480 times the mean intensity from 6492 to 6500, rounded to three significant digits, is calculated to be 16.0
